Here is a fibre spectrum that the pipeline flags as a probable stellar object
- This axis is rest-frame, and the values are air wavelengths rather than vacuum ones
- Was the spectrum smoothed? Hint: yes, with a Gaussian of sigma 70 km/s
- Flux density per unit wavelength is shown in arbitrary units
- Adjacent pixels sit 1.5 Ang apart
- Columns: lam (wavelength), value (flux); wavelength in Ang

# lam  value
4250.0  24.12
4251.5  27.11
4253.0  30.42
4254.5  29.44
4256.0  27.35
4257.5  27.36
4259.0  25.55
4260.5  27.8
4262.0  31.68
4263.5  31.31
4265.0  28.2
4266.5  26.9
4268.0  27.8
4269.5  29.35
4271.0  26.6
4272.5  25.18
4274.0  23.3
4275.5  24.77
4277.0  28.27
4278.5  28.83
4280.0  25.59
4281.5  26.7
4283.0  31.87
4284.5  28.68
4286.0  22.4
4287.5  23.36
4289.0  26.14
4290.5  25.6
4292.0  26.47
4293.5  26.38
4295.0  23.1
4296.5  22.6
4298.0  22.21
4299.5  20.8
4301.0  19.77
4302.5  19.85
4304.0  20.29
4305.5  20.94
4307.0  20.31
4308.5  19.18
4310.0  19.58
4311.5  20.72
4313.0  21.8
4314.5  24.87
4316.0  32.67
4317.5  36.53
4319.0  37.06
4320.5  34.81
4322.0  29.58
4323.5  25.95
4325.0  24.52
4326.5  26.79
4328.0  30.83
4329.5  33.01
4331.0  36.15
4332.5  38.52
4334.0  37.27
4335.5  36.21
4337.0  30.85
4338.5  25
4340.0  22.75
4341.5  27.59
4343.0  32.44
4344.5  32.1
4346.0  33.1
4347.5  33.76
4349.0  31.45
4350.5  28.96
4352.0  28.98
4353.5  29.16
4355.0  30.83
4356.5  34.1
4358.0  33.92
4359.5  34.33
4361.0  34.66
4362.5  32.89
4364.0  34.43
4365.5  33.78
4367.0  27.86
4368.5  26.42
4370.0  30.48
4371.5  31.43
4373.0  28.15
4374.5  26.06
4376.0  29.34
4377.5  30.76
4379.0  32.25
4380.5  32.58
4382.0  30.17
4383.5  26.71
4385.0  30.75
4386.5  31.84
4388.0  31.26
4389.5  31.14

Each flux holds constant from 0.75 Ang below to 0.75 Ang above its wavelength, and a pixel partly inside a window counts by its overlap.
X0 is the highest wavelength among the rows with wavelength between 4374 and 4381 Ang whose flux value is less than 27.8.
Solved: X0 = 4374.5 Ang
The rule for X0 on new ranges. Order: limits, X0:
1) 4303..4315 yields 4314.5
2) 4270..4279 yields 4275.5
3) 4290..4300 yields 4299.5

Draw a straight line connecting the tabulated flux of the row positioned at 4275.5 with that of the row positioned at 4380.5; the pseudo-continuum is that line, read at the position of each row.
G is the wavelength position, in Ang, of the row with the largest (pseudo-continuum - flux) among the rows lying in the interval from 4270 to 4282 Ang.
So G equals 4274.0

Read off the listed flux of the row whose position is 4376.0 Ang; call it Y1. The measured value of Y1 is 29.34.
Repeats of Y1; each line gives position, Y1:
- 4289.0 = 26.14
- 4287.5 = 23.36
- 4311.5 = 20.72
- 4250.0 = 24.12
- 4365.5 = 33.78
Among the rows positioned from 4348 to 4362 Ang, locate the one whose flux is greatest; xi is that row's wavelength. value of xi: 4361.0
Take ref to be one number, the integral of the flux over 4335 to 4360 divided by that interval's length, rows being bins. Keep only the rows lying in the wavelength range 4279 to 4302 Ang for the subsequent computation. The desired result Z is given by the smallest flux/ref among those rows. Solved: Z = 0.64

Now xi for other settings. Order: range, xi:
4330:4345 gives 4332.5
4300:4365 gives 4332.5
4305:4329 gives 4319.0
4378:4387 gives 4380.5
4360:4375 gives 4361.0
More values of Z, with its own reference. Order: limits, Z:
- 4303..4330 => 0.62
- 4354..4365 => 1.00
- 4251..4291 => 0.73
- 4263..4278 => 0.76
